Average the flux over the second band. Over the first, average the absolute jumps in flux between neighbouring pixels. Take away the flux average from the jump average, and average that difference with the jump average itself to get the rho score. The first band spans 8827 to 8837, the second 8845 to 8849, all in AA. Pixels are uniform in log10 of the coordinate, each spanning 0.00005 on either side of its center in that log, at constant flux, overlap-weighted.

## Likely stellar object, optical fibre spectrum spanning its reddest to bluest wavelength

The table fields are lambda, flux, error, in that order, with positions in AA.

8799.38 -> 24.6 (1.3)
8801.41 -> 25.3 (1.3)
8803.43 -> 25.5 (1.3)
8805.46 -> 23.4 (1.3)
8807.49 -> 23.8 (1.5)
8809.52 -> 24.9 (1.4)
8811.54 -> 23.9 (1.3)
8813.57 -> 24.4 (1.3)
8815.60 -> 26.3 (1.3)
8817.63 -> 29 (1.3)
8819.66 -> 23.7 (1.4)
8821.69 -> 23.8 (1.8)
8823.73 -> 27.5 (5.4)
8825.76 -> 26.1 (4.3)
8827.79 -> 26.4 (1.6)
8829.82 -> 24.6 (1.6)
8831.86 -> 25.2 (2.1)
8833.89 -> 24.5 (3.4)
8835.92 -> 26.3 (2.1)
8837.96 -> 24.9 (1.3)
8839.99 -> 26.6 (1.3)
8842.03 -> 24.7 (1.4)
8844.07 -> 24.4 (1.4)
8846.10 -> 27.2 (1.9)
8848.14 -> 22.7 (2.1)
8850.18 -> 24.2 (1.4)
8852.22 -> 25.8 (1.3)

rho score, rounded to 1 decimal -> -11.3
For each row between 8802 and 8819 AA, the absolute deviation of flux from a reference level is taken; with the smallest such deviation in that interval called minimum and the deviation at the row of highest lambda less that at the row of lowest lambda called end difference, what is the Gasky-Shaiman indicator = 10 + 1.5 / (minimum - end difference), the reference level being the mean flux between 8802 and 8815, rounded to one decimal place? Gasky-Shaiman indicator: 9.6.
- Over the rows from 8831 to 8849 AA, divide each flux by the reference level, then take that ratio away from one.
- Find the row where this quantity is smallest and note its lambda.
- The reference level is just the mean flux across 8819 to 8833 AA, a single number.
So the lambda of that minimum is 8846.10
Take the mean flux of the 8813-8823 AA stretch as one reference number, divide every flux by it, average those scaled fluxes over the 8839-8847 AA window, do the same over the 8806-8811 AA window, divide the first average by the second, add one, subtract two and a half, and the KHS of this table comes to -0.44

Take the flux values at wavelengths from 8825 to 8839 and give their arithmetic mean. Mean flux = 25.4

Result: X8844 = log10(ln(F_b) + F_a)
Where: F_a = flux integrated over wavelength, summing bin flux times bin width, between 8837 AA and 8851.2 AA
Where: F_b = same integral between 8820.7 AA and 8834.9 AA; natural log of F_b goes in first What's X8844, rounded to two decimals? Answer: 2.56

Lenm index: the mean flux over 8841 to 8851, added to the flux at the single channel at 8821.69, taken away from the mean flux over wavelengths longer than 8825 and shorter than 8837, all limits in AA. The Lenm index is -22.9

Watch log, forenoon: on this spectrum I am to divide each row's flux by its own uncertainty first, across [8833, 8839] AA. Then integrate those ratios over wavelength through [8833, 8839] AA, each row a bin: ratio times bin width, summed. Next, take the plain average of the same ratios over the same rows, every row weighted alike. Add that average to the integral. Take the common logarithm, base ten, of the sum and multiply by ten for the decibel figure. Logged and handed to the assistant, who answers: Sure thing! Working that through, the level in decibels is 19.6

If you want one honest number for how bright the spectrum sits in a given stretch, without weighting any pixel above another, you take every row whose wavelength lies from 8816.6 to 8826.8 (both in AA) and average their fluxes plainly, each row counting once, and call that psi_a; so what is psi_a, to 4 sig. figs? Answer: 26.02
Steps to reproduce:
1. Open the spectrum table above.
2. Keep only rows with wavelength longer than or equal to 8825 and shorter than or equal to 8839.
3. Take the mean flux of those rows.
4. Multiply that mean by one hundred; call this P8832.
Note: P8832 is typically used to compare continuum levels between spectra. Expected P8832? 2543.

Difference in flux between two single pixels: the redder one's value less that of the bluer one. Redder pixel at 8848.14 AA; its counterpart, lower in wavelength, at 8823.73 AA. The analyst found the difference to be -4.8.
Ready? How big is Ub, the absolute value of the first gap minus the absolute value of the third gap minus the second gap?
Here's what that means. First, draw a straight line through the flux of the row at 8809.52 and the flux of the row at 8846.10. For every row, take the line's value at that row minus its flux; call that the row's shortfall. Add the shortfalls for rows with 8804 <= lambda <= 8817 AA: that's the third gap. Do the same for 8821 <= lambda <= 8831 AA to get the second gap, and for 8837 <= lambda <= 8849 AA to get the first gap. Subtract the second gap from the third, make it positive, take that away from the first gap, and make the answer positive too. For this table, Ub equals 10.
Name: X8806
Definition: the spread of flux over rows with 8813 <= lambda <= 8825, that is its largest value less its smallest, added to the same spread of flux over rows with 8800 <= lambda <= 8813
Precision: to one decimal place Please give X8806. 7.4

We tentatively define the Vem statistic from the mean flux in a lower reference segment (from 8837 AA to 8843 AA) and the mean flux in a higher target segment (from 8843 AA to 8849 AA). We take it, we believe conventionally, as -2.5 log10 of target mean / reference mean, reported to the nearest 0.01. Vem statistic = 0.03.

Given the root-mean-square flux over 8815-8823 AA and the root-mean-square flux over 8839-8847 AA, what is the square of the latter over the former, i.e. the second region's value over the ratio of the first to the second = 25.7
